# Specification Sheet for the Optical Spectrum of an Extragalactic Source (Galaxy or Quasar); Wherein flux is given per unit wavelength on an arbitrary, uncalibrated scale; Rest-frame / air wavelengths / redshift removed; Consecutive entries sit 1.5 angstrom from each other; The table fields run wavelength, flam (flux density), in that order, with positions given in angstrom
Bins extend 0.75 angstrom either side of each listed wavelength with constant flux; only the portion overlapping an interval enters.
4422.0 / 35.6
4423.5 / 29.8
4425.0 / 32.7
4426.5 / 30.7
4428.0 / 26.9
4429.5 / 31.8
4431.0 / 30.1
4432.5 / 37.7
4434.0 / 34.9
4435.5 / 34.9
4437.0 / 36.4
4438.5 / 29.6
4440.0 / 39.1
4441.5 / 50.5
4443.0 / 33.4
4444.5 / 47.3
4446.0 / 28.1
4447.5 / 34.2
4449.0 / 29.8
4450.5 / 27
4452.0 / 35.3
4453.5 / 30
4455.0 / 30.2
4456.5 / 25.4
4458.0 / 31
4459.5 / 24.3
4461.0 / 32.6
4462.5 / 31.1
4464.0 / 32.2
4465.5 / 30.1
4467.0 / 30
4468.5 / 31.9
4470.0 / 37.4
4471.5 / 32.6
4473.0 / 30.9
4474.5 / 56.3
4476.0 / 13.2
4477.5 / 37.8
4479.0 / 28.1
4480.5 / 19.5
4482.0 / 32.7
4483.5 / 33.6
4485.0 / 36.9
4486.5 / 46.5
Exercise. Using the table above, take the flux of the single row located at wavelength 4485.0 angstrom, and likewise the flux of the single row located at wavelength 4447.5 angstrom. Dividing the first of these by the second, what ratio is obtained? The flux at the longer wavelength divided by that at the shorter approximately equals 1.08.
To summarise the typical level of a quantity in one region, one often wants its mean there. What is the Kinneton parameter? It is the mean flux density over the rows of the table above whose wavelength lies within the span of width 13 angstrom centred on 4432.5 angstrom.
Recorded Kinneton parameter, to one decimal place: 32.6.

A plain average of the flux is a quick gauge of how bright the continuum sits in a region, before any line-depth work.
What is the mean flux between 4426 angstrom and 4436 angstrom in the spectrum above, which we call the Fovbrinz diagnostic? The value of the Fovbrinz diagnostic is 32.4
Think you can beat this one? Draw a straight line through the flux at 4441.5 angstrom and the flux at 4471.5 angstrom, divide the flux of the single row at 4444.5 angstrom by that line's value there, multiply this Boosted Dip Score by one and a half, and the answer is 1.46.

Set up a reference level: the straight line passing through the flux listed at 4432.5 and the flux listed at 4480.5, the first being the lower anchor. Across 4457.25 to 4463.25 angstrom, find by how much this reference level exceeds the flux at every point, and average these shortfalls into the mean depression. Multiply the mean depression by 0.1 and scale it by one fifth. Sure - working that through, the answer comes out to -0.05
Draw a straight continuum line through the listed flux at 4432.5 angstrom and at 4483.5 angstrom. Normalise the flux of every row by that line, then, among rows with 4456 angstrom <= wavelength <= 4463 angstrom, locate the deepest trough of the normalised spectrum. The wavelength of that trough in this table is 4459.5 angstrom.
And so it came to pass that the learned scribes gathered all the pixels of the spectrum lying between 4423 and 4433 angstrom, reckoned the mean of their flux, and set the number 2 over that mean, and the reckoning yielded 0.064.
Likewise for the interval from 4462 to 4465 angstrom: 0.063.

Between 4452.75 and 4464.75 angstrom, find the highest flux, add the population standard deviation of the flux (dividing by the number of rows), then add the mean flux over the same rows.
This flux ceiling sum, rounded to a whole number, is 65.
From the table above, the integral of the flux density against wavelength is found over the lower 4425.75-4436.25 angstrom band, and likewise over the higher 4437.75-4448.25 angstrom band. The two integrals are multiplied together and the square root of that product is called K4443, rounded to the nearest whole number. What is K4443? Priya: 366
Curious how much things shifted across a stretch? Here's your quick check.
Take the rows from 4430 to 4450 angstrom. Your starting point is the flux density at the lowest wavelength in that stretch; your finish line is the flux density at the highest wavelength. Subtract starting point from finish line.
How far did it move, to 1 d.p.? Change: -0.3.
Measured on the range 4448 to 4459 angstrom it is 1.2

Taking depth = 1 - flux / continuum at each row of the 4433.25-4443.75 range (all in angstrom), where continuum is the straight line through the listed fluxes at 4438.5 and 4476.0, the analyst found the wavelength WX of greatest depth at 4438.5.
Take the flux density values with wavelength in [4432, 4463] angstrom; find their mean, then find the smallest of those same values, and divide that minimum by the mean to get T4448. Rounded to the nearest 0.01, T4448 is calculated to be 0.73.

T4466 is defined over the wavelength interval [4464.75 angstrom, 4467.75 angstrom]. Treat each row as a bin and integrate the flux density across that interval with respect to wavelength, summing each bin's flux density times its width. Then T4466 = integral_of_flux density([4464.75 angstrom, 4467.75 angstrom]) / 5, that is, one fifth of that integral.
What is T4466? 18.0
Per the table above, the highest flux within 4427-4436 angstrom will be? 37.7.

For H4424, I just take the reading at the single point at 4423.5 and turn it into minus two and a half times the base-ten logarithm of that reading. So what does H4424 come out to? -3.69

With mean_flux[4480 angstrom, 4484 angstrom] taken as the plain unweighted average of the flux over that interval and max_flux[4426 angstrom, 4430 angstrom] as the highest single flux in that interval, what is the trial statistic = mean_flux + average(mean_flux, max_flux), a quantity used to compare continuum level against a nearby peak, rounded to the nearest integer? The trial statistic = 59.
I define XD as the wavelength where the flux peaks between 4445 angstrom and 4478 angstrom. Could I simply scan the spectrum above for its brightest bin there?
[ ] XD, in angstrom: 4474.5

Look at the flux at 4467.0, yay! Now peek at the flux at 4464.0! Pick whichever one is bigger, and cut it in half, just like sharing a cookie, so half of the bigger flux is 16.1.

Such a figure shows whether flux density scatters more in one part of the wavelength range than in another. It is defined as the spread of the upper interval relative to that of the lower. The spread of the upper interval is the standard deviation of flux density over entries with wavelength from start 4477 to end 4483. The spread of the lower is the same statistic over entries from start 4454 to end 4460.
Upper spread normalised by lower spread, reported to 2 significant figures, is 2.3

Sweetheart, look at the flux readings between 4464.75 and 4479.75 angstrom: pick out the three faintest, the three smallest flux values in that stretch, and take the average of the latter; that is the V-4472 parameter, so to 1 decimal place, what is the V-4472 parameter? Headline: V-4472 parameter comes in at 23.8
